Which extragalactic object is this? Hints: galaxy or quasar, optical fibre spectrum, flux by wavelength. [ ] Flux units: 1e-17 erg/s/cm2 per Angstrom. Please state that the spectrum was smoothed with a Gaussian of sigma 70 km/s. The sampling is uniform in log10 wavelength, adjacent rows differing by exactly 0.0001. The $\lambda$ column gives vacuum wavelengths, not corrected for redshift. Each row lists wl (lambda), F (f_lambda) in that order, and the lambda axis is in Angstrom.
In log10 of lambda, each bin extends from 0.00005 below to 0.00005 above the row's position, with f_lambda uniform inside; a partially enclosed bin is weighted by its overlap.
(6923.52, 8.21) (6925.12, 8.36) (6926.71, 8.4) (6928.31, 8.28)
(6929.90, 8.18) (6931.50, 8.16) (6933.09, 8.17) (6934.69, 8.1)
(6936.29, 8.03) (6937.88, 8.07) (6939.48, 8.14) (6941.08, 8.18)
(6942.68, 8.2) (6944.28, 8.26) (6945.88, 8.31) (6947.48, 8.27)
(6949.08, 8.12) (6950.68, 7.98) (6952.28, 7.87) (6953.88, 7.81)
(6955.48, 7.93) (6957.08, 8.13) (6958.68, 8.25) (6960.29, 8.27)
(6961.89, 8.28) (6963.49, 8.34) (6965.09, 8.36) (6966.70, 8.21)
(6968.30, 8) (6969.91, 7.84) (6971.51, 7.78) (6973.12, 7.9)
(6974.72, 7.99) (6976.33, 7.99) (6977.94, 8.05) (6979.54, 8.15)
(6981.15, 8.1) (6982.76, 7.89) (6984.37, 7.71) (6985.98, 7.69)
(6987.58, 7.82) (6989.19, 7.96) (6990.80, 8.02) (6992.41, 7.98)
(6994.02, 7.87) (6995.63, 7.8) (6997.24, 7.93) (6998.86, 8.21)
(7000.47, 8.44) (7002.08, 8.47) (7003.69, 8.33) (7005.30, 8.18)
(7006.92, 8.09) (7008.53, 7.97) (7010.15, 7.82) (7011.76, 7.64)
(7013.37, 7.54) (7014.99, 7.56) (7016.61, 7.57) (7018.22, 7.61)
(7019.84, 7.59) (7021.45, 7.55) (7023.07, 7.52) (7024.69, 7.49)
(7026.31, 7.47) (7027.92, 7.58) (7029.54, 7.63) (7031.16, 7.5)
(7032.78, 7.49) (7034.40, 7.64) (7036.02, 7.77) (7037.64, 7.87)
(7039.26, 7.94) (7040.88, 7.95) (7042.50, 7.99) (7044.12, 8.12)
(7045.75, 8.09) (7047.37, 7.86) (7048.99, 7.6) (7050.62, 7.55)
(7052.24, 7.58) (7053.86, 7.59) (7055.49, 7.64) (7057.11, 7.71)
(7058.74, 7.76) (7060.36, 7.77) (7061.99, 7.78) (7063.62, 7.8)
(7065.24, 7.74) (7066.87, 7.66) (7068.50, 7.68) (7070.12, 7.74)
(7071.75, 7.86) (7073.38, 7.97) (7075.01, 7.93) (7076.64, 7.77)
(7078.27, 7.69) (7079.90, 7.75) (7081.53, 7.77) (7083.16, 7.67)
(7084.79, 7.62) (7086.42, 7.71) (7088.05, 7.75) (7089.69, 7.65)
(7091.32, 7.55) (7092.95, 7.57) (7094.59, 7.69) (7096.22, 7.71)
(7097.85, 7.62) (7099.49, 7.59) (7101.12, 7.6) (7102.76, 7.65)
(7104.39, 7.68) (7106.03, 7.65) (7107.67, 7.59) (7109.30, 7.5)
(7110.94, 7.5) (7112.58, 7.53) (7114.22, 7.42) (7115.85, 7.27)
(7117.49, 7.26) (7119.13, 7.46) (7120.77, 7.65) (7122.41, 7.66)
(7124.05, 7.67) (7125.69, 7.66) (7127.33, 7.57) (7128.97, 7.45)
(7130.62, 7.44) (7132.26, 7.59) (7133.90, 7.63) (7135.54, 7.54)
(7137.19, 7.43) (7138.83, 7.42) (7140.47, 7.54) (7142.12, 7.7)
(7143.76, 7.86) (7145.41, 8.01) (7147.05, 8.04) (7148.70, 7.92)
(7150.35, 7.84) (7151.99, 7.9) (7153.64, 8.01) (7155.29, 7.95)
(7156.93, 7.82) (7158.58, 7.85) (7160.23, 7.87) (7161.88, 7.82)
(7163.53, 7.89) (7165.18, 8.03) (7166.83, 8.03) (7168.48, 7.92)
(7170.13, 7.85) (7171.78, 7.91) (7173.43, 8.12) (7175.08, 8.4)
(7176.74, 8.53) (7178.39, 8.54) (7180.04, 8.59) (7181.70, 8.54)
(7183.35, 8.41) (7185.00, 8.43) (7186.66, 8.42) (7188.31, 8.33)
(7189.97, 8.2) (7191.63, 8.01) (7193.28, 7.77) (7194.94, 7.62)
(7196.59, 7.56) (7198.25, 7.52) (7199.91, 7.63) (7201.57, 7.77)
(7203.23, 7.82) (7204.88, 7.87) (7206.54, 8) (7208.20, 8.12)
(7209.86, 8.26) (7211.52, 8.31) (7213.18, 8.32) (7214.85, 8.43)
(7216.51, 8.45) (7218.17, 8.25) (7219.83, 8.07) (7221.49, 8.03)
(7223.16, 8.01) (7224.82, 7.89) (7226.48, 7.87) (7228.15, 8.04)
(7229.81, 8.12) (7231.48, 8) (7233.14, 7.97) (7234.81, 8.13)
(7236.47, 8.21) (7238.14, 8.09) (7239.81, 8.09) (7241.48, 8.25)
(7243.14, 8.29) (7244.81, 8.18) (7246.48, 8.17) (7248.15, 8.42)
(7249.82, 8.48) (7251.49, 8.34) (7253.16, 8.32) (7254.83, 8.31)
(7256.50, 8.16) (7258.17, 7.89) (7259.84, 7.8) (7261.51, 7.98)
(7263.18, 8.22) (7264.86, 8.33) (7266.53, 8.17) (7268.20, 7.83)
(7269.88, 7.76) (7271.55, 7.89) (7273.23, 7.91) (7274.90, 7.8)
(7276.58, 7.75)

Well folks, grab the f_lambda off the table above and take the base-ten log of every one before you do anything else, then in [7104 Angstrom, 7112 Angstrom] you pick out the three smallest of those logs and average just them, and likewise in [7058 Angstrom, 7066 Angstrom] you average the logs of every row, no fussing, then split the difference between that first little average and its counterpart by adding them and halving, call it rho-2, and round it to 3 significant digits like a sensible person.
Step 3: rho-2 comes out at 0.884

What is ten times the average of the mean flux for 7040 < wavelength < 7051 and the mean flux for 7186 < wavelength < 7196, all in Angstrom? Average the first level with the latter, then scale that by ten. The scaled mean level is 79.7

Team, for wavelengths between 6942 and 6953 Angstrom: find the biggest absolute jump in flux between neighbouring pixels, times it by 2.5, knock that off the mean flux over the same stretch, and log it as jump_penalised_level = 7.8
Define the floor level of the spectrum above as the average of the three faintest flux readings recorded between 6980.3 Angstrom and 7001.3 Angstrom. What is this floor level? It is 7.73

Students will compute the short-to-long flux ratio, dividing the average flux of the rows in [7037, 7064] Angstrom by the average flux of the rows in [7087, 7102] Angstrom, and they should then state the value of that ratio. 1.02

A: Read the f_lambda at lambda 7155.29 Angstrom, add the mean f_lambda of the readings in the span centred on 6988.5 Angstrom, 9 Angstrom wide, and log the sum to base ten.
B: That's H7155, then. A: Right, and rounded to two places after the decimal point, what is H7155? 1.20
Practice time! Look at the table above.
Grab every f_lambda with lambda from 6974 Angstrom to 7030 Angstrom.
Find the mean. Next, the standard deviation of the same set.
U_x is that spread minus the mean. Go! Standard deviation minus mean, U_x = -7.59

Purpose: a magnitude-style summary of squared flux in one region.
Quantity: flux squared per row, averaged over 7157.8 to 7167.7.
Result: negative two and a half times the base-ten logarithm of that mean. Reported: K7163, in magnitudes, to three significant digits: -4.49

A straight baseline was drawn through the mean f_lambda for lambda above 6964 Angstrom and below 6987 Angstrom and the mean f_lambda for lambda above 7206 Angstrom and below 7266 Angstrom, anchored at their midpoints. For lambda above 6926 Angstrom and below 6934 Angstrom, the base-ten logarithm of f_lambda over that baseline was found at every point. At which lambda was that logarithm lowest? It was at 6931.50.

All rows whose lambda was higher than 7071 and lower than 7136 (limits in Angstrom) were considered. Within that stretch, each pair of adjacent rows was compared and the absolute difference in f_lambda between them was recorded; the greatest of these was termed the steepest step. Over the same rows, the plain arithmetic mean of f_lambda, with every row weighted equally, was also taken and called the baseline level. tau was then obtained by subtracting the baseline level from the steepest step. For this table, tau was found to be -7.42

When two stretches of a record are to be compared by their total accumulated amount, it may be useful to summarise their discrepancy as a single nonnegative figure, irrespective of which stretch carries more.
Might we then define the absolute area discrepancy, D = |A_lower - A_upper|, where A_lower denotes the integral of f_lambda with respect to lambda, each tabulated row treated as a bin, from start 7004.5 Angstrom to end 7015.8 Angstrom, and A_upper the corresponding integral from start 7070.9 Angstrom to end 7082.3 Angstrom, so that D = 1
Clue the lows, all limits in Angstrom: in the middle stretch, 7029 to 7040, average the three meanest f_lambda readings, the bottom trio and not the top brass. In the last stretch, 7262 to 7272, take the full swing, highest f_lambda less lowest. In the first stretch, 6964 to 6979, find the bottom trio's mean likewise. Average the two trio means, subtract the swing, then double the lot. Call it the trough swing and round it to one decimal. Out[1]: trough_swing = 14.2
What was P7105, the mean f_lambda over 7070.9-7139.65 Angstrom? 7.61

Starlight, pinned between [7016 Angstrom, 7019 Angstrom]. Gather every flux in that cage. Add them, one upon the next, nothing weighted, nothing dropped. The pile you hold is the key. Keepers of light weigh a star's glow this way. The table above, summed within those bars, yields 15.2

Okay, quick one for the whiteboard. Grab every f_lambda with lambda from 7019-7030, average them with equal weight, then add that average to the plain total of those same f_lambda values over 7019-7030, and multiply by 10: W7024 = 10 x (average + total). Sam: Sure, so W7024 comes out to 604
